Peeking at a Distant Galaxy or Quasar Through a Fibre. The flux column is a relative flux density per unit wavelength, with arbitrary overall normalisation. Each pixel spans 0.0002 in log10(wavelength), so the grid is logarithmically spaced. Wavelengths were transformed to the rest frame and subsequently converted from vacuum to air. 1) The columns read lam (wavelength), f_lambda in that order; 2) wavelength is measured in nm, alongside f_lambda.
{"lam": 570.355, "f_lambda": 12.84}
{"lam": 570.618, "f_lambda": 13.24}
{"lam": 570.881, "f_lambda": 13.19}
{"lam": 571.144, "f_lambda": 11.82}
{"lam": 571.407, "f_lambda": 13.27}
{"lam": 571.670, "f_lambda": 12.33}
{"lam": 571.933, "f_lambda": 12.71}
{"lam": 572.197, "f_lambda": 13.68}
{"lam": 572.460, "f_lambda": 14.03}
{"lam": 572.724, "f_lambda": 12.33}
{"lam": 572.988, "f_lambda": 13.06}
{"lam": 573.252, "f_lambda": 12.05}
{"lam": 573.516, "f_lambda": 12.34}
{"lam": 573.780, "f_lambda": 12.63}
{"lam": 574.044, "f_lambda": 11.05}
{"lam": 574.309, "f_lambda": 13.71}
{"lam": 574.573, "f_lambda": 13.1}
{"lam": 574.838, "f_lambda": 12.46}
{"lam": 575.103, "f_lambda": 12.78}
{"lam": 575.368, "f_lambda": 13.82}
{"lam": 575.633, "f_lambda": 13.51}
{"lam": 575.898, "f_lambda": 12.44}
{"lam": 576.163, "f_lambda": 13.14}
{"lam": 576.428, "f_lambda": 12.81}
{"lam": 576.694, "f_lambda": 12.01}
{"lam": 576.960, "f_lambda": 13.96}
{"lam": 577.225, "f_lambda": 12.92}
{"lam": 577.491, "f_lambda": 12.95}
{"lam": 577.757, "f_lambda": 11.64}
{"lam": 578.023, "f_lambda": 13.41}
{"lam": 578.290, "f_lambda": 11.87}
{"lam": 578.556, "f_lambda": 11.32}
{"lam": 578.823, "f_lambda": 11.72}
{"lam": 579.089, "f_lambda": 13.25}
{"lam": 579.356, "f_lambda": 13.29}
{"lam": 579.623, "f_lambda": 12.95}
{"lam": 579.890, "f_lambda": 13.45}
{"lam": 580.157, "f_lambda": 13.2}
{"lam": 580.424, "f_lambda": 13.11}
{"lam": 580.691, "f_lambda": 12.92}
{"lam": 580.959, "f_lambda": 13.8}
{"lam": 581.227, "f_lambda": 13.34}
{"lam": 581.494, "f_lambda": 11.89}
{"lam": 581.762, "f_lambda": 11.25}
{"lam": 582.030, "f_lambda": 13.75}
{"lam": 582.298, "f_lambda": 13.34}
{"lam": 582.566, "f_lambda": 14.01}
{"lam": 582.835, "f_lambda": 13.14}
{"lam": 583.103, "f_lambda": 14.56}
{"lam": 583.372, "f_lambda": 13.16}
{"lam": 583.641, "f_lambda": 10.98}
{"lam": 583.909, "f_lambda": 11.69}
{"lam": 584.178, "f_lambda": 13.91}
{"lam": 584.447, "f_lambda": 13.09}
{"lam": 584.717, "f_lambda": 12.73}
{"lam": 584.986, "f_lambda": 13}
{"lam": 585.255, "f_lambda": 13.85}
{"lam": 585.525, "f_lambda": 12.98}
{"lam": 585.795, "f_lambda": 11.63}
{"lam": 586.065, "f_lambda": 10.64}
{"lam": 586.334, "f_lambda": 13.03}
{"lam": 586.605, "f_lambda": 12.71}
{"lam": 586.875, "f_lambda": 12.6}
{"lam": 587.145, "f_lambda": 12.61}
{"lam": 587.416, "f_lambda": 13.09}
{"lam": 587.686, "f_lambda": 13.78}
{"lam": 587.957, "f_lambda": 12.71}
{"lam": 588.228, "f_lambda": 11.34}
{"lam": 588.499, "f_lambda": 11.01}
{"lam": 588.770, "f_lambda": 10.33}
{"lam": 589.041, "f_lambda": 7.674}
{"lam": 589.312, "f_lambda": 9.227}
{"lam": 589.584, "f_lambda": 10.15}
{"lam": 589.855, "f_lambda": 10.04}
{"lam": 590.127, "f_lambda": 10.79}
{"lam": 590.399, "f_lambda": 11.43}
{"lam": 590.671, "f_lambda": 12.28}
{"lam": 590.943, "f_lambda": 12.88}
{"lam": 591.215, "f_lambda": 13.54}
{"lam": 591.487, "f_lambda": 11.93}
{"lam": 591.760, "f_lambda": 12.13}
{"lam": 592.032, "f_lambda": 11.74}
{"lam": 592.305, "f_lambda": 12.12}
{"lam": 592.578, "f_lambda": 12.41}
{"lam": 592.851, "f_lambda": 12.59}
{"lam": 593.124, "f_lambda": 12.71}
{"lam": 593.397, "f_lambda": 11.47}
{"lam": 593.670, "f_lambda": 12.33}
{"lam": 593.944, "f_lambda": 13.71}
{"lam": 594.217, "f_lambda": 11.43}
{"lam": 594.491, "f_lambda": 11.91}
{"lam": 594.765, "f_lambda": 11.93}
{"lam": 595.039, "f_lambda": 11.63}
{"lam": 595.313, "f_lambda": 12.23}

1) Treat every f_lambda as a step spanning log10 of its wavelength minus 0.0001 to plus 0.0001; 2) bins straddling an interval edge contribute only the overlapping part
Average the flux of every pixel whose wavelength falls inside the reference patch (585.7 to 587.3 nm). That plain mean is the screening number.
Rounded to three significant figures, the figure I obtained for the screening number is 12.2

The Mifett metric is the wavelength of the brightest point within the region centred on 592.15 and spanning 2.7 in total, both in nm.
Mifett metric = 591.215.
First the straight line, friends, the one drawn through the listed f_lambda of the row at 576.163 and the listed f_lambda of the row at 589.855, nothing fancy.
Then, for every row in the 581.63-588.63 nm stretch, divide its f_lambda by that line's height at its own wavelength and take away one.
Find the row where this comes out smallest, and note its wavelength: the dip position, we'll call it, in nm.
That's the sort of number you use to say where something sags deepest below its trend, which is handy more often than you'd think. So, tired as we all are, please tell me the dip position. 581.762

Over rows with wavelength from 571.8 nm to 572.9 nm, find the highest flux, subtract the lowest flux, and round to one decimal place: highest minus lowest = 1.7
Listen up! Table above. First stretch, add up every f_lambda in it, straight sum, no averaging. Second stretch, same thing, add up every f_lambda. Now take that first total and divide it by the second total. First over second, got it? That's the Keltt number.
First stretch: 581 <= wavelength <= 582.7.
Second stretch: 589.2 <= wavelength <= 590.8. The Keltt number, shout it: 1.21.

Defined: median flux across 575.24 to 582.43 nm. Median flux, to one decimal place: 13.1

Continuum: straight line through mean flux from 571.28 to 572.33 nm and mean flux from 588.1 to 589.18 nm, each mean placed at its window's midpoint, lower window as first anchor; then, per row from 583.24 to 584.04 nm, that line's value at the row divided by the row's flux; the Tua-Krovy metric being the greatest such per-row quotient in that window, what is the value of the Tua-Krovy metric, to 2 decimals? 1.00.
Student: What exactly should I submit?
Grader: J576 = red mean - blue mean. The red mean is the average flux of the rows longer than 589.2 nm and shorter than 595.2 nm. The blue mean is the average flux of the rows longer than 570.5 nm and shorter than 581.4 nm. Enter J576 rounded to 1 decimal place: -1.0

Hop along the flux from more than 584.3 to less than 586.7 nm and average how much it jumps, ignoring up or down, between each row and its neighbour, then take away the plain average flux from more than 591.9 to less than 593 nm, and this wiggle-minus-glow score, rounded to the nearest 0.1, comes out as -11.3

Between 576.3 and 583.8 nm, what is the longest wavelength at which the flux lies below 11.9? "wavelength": 583.641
